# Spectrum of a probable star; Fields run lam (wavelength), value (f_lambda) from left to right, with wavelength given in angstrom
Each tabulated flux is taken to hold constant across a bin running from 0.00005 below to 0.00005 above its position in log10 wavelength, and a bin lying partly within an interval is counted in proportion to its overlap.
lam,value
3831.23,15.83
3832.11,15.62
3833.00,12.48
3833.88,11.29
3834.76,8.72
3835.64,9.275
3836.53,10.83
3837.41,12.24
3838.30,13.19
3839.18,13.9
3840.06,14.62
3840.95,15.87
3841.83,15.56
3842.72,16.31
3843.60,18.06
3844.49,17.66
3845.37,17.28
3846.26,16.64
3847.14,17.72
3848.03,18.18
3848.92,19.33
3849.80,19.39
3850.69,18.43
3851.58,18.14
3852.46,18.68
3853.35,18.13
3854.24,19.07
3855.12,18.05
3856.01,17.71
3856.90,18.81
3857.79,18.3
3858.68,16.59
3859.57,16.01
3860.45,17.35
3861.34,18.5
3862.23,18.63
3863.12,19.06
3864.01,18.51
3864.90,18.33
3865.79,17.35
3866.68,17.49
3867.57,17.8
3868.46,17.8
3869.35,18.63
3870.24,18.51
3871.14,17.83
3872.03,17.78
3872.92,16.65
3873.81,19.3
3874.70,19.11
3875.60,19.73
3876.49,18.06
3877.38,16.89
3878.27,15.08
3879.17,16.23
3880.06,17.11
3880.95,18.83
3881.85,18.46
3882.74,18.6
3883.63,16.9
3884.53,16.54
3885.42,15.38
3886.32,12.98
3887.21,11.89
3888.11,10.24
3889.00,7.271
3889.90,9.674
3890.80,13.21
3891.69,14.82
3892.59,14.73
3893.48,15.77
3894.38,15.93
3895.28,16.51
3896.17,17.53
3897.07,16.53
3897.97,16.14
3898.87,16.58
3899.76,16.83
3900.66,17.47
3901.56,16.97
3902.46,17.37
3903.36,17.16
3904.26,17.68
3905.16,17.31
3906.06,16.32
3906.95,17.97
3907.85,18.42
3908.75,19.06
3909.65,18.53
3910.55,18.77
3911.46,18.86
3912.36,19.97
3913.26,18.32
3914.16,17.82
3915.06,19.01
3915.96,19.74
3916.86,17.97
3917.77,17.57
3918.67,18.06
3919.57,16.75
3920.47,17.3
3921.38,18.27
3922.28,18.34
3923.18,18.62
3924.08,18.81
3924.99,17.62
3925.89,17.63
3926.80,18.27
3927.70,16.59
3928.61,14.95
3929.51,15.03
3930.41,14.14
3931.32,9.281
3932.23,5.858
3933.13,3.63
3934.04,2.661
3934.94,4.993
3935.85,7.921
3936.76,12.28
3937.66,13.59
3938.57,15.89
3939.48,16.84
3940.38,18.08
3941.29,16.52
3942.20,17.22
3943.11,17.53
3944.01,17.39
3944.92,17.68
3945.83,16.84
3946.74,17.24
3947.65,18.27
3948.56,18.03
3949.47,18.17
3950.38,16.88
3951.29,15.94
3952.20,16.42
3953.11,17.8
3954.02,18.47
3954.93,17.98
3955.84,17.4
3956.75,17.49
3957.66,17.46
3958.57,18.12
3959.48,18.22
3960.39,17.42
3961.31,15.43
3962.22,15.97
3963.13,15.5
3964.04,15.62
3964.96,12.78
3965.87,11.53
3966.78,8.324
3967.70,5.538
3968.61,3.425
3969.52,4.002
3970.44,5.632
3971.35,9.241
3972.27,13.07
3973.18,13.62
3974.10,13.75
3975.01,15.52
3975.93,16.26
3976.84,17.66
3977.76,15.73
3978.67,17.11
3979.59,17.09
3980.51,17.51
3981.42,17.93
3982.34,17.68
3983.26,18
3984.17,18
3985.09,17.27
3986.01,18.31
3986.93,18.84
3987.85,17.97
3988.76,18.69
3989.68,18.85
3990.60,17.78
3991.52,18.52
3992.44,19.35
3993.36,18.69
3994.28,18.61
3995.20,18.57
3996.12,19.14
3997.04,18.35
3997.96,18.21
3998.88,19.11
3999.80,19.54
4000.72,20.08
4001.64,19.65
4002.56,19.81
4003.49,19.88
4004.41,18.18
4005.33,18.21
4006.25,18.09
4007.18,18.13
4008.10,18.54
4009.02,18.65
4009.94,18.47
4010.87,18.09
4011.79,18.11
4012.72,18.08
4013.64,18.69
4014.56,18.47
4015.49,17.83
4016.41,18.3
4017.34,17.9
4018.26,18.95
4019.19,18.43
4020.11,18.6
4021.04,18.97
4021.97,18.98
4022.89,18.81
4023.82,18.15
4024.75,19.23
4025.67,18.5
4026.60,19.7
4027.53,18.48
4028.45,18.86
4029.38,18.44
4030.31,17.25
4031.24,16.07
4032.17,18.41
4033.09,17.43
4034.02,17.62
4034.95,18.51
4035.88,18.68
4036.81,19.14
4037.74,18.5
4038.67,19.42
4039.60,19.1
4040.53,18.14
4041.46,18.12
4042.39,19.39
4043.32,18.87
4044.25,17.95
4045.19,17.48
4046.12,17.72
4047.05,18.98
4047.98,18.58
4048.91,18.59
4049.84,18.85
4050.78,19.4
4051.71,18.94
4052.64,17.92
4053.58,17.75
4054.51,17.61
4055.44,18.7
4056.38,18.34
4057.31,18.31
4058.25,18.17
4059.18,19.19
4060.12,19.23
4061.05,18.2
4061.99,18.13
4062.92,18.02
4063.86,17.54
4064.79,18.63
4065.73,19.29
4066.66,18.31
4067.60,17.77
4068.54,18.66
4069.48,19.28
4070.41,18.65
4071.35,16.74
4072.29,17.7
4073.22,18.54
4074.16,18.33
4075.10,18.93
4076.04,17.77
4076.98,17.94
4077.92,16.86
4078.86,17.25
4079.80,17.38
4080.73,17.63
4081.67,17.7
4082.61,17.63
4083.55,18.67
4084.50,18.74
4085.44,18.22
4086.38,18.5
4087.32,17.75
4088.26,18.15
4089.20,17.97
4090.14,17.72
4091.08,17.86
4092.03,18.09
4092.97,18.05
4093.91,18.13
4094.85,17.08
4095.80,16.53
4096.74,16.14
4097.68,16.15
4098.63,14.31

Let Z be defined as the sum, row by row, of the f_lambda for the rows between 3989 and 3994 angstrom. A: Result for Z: 93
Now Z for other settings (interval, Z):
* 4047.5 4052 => 94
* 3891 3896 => 78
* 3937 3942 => 81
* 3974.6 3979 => 82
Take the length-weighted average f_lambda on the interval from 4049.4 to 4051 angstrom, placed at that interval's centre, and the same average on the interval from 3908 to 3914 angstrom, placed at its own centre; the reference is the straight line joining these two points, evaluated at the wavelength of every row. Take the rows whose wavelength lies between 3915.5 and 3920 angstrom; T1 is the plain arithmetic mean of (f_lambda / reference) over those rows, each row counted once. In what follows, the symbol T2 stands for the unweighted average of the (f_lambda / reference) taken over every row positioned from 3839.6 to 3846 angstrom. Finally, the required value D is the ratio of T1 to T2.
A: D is 1.09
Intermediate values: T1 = 0.96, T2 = 0.880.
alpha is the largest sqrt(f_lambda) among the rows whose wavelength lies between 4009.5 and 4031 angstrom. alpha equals 4.44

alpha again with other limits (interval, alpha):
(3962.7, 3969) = 3.95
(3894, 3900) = 4.19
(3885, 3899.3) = 4.19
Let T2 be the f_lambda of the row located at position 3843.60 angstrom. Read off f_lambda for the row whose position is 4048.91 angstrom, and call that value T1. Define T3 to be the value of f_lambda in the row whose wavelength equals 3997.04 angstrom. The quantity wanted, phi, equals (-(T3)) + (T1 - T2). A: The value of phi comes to -17.8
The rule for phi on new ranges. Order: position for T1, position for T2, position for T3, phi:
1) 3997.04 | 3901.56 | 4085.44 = -16.8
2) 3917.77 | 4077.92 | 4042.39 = -18.7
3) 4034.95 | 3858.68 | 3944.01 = -15.5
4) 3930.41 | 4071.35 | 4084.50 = -21.3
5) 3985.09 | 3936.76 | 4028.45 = -13.9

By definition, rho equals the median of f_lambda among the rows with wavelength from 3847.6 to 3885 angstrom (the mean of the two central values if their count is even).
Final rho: 18.2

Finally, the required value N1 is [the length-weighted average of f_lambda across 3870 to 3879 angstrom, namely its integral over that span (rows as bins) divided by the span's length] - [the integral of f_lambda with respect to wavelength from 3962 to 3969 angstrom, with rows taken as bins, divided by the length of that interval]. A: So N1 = 7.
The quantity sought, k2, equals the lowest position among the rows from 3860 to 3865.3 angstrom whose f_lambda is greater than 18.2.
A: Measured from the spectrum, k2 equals 3861.34 angstrom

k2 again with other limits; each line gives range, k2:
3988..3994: 3988.76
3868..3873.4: 3869.35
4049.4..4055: 4049.84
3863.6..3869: 3864.01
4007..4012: 4008.10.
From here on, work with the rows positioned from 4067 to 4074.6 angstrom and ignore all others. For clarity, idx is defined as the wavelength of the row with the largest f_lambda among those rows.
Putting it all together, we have 4069.48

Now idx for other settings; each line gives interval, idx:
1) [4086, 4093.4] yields 4086.38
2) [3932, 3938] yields 3937.66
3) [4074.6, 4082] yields 4075.10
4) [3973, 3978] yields 3976.84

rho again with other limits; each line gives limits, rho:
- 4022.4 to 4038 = 18.5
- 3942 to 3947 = 17.3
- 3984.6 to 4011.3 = 18.6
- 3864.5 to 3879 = 17.8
